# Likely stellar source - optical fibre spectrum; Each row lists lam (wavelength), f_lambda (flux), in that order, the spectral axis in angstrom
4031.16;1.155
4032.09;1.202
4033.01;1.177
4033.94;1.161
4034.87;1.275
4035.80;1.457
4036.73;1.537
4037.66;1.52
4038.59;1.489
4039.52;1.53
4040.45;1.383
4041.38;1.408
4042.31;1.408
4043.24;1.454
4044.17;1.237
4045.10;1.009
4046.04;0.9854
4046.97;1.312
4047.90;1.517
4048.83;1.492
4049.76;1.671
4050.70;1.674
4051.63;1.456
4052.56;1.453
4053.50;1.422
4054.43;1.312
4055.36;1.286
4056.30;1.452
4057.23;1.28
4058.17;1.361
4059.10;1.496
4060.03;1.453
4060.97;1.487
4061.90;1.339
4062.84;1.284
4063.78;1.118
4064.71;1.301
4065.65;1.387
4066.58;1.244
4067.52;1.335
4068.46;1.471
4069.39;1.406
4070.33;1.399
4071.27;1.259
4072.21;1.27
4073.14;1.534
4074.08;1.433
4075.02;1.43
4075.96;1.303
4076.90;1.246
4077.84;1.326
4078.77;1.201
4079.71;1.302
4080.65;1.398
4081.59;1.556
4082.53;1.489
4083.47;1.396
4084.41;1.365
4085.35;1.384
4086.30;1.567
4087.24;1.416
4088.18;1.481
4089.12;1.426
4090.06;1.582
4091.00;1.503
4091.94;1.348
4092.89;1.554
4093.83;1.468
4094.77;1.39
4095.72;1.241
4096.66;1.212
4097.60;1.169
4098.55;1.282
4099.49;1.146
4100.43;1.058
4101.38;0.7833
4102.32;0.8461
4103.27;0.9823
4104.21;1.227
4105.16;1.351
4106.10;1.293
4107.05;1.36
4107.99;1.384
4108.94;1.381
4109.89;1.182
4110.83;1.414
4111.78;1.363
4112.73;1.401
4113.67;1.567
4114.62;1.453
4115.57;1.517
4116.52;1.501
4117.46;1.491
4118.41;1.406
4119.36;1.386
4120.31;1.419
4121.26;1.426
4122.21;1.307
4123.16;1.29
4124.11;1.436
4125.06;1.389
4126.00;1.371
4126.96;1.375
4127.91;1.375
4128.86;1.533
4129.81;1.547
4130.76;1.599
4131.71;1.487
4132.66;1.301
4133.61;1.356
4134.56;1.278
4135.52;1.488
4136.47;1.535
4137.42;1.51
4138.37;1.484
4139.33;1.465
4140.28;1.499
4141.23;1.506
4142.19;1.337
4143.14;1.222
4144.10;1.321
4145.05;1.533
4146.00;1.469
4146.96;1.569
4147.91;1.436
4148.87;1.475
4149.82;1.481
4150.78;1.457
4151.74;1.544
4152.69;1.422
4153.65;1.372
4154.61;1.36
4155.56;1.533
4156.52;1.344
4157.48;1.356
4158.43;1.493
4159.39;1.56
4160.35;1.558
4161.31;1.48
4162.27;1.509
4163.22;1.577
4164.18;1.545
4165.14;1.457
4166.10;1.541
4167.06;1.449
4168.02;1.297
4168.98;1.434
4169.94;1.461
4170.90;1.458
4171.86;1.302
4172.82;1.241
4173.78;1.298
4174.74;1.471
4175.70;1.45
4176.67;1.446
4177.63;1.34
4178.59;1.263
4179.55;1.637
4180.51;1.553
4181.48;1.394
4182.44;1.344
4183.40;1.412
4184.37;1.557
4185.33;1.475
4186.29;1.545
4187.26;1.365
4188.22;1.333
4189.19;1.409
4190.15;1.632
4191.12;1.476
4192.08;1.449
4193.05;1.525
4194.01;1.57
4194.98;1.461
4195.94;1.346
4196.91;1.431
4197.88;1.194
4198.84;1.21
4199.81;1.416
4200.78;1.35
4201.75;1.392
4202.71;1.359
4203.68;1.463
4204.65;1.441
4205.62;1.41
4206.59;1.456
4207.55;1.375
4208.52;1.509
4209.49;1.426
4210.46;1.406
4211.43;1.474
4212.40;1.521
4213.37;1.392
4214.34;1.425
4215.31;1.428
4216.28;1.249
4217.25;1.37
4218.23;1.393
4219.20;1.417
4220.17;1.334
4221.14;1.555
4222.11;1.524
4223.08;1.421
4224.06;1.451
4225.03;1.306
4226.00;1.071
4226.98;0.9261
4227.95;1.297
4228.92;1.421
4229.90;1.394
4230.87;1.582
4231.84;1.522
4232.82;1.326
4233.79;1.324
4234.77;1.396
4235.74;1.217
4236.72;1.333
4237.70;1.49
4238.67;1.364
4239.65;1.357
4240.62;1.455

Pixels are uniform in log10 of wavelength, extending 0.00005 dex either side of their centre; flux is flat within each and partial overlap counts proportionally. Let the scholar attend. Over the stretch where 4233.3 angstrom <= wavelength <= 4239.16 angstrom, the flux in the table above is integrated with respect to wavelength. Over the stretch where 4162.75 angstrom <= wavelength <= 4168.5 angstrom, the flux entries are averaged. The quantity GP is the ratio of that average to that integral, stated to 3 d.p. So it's 0.186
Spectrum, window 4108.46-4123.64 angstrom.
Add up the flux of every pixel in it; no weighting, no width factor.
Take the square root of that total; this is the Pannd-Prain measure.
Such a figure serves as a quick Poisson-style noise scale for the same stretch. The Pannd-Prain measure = 4.7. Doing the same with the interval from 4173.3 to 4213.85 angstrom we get 7.7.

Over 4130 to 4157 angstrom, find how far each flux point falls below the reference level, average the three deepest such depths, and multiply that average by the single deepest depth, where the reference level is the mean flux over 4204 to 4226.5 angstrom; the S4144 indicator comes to 0.026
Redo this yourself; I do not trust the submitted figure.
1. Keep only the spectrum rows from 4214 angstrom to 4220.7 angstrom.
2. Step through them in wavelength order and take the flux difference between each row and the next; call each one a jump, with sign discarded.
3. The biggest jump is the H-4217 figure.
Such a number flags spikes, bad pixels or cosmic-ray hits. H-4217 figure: 0.18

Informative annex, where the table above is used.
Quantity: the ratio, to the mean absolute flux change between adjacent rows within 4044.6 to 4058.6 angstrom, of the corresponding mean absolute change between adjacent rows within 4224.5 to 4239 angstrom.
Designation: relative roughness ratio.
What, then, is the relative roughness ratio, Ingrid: 1.27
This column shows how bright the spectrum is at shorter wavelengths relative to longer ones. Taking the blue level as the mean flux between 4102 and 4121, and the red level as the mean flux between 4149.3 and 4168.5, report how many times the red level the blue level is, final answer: 0.92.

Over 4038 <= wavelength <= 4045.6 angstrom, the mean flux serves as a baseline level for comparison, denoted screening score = 1.365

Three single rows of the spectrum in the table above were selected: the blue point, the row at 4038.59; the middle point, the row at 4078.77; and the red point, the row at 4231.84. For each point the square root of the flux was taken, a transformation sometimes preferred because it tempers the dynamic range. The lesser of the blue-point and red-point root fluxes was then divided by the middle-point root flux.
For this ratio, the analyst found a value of 1.11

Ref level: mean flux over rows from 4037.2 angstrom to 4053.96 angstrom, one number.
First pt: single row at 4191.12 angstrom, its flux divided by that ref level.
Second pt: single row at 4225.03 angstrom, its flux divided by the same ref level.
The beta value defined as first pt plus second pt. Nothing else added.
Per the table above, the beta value 1.97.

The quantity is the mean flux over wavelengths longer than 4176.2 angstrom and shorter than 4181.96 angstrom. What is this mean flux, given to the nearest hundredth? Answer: 1.44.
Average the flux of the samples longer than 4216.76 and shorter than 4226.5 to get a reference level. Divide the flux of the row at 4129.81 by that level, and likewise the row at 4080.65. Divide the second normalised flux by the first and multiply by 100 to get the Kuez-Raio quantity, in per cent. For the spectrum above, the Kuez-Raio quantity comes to 90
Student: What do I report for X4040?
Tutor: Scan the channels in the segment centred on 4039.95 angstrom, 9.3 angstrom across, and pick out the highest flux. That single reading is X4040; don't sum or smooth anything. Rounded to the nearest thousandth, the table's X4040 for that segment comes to 1.537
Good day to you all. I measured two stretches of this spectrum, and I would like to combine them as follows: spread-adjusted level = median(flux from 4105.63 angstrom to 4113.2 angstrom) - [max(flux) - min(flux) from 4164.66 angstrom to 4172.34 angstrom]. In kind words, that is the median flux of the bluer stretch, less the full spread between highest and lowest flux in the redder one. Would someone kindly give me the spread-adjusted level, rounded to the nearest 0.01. 1.13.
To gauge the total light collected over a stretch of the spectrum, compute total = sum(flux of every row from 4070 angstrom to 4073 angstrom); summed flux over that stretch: 3.93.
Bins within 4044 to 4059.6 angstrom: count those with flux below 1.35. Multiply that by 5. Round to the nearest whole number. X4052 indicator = 35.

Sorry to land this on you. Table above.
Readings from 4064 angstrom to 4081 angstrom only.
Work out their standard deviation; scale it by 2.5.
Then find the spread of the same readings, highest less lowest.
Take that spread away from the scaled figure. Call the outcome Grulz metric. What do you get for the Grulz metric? -0.11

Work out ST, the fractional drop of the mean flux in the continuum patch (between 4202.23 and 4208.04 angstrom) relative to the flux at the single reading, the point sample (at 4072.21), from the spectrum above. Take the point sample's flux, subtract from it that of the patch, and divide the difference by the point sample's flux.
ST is -0.12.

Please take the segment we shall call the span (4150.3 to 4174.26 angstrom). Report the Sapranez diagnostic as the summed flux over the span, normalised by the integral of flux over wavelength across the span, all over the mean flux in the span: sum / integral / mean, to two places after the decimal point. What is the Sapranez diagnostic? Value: 0.72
